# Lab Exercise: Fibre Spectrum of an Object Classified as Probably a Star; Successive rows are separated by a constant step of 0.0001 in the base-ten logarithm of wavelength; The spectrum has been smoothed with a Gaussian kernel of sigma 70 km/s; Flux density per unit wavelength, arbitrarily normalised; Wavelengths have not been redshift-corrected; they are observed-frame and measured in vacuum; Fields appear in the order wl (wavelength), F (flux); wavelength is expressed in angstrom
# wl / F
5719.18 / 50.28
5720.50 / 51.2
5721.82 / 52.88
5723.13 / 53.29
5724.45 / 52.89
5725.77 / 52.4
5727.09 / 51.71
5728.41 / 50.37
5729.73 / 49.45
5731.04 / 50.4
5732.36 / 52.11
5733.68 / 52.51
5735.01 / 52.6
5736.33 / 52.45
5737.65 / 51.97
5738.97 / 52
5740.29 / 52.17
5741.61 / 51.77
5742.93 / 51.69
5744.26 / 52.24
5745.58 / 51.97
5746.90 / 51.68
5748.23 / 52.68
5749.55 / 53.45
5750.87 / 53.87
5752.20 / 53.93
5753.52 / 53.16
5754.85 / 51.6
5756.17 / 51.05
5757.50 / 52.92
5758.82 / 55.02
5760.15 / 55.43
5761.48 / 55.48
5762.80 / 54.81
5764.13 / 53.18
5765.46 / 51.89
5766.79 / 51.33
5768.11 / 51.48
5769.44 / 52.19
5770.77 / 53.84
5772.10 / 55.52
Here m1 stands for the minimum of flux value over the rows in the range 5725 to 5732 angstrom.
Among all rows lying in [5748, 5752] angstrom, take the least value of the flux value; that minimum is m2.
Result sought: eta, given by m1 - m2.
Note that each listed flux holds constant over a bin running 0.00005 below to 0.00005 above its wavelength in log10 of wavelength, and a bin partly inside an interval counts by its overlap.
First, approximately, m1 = 49.45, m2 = 52.68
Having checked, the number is -3.23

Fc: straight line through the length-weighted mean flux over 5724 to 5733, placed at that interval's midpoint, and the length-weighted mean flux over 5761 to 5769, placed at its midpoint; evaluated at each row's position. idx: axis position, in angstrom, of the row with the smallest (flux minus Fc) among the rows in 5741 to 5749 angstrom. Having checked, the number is 5746.90 angstrom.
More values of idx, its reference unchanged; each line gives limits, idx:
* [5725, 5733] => 5729.73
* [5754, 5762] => 5756.17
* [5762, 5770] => 5766.79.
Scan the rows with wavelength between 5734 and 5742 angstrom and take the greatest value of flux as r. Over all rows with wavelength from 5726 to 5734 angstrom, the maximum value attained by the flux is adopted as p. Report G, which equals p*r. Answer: 2762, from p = 52.51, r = 52.6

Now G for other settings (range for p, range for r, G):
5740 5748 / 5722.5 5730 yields 2784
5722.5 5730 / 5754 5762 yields 2957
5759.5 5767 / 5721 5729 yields 2957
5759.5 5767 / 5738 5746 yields 2898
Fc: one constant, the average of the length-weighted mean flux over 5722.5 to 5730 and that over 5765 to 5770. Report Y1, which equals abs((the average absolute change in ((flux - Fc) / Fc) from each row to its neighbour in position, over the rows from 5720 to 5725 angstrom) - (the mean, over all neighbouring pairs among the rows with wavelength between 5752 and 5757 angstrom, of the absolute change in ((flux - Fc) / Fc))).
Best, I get 0.0025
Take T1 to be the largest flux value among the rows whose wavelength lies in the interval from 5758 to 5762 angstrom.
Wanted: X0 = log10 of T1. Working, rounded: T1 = 55.48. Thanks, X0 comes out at 1.744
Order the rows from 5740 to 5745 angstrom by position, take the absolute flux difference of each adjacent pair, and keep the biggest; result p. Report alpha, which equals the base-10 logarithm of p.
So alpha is -0.260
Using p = 0.55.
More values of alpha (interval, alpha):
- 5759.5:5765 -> 0.212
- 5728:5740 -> 0.233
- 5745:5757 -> 0.193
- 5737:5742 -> -0.398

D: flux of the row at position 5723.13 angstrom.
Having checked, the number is 53.29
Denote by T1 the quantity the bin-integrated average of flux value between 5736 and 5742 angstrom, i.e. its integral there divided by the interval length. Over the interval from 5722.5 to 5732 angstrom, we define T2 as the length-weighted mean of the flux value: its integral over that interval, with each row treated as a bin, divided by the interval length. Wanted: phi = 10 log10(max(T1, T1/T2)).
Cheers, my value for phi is 17.2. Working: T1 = 52.1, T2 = 51.5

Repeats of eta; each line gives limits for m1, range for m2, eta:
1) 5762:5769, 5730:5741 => 0.93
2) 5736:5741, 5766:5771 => 0.64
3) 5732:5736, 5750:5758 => 1.06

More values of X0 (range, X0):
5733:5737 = 1.721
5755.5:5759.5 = 1.741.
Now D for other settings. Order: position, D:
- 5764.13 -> 53.18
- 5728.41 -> 50.37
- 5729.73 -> 49.45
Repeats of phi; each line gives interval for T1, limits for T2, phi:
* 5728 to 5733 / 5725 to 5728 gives 17.0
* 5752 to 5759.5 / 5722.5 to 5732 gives 17.2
